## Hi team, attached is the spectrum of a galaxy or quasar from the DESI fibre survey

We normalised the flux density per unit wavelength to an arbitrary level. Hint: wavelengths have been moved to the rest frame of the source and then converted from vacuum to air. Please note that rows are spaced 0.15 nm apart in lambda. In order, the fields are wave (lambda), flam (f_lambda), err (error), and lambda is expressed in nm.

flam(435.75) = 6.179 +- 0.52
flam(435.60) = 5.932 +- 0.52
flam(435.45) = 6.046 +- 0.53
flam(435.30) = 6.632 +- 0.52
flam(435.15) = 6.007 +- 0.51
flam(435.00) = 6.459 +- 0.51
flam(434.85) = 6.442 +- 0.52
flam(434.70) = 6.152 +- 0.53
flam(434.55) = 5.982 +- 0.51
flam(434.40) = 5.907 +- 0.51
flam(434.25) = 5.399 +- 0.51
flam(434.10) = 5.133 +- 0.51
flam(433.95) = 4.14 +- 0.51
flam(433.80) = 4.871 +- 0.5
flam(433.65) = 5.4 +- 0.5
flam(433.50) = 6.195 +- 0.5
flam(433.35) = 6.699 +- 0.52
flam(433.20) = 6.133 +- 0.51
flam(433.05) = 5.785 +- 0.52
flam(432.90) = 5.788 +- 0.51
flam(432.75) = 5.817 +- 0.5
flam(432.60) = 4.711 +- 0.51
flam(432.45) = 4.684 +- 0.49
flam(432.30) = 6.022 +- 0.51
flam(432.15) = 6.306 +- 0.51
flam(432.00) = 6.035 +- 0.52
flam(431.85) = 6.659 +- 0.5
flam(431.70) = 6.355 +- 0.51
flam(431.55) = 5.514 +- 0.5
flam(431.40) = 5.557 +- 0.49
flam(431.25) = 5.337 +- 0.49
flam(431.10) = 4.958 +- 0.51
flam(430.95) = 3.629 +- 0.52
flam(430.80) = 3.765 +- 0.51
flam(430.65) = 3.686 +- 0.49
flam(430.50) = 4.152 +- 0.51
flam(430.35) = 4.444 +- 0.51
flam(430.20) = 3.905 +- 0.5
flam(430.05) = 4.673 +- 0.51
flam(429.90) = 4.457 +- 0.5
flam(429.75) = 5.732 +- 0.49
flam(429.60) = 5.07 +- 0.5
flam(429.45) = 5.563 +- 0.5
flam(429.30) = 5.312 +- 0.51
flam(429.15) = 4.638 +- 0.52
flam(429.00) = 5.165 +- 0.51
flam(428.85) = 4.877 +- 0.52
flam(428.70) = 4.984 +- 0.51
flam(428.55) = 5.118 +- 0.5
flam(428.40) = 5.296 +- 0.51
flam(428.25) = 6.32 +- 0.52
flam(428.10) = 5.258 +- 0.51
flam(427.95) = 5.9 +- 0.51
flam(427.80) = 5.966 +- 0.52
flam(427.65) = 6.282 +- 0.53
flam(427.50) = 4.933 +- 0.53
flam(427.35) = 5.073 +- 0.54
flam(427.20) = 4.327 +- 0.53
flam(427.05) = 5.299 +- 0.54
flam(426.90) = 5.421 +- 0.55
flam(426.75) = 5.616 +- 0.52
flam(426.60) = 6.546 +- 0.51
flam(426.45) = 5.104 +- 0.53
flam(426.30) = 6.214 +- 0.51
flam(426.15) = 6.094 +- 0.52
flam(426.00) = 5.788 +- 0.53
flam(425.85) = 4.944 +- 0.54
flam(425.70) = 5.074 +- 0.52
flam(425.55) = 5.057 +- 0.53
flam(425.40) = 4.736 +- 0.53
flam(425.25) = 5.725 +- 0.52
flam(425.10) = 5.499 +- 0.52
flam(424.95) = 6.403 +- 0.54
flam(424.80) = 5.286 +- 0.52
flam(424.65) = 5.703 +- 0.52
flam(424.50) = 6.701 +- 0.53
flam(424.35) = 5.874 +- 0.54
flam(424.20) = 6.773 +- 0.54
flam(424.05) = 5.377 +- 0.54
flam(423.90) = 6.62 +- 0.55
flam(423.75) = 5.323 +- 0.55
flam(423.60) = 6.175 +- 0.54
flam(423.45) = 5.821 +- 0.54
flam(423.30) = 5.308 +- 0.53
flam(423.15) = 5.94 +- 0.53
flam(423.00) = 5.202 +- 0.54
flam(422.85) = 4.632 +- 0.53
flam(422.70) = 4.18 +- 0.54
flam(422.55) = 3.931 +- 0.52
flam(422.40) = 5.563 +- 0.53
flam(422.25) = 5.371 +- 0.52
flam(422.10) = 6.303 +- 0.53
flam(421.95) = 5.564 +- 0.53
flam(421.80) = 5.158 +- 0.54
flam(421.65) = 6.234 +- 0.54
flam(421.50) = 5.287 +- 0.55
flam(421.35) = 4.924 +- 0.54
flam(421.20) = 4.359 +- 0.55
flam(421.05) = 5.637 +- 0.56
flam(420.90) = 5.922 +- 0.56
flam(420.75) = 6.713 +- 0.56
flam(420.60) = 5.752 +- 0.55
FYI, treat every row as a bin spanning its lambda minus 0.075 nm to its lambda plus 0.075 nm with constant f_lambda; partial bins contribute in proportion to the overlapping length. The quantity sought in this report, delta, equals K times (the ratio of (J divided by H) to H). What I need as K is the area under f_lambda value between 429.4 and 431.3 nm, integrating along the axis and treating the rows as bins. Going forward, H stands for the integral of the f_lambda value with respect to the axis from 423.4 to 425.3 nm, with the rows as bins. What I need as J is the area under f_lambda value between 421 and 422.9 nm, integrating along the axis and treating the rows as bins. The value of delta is 0.66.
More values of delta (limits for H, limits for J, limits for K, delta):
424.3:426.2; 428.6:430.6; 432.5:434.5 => 0.95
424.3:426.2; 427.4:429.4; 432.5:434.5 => 1.05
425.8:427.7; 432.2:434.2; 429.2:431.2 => 0.92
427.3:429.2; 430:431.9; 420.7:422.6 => 0.90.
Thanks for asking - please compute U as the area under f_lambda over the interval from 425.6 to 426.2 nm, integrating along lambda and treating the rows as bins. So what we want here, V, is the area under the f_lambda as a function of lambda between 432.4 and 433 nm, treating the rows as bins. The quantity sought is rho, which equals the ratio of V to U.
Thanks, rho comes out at 0.97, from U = 3.26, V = 3.18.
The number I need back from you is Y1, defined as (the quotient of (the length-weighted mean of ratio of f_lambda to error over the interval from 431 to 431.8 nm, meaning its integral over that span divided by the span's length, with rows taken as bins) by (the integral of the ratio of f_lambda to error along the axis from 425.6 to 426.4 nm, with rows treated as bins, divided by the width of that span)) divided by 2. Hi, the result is 0.52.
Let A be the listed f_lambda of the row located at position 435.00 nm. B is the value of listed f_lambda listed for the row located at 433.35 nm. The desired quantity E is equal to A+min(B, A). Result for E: 12.9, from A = 6.459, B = 6.699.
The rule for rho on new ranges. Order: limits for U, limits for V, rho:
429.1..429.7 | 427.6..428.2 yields 1.13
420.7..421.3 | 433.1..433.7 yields 1.10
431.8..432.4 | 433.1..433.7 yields 0.99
